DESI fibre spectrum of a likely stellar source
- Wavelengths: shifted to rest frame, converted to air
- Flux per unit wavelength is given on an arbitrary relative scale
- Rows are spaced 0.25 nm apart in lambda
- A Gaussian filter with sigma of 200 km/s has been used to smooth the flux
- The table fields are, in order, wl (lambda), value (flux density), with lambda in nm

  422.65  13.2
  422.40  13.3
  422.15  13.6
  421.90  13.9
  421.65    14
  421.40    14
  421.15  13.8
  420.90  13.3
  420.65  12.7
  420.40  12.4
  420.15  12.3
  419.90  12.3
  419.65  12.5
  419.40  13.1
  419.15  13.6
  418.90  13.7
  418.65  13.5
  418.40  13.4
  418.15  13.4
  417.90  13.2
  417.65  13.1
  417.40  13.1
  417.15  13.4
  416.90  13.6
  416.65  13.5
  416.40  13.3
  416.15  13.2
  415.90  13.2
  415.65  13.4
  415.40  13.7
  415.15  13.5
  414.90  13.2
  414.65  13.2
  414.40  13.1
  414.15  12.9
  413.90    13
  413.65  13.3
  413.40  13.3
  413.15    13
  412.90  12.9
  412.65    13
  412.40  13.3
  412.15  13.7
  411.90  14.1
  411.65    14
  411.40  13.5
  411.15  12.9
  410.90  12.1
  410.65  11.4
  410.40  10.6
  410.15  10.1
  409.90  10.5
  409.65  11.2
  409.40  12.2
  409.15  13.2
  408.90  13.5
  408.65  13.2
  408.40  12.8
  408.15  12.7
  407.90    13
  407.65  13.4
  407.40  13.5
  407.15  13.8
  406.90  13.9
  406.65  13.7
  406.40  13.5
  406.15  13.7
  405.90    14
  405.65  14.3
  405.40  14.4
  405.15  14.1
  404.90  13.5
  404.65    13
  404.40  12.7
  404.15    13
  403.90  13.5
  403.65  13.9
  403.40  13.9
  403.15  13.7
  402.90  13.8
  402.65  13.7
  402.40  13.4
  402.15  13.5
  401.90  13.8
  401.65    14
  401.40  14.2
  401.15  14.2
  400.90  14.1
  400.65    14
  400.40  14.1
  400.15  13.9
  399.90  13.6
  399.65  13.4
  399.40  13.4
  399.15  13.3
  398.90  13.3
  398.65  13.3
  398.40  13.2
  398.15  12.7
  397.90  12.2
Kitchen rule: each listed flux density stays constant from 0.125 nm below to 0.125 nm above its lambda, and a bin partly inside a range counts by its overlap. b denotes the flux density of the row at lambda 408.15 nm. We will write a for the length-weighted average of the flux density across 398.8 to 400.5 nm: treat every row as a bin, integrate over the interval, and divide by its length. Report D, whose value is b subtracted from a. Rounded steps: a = 13.6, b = 12.7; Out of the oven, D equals 0.9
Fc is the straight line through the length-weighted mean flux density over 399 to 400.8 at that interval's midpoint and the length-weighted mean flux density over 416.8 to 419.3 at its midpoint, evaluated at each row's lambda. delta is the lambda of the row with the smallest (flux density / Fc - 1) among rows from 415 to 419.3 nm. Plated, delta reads 417.40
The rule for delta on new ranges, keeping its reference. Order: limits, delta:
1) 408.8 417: 410.15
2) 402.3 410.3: 410.15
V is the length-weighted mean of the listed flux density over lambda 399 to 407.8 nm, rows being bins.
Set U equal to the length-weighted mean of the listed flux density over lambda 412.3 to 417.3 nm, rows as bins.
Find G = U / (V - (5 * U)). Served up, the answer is -0.252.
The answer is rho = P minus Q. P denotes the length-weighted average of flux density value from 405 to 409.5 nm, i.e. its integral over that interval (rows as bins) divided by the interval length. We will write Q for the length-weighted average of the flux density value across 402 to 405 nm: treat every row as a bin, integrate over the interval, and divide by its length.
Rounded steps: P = 13.5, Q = 13.5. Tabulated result 0.0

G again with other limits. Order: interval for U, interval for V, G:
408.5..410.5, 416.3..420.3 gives -0.257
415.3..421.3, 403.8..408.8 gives -0.251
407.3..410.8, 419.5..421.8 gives -0.254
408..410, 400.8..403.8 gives -0.257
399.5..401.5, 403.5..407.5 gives -0.249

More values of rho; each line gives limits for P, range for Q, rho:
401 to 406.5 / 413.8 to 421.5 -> 0.5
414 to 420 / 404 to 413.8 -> 0.2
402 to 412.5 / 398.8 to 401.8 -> -0.7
